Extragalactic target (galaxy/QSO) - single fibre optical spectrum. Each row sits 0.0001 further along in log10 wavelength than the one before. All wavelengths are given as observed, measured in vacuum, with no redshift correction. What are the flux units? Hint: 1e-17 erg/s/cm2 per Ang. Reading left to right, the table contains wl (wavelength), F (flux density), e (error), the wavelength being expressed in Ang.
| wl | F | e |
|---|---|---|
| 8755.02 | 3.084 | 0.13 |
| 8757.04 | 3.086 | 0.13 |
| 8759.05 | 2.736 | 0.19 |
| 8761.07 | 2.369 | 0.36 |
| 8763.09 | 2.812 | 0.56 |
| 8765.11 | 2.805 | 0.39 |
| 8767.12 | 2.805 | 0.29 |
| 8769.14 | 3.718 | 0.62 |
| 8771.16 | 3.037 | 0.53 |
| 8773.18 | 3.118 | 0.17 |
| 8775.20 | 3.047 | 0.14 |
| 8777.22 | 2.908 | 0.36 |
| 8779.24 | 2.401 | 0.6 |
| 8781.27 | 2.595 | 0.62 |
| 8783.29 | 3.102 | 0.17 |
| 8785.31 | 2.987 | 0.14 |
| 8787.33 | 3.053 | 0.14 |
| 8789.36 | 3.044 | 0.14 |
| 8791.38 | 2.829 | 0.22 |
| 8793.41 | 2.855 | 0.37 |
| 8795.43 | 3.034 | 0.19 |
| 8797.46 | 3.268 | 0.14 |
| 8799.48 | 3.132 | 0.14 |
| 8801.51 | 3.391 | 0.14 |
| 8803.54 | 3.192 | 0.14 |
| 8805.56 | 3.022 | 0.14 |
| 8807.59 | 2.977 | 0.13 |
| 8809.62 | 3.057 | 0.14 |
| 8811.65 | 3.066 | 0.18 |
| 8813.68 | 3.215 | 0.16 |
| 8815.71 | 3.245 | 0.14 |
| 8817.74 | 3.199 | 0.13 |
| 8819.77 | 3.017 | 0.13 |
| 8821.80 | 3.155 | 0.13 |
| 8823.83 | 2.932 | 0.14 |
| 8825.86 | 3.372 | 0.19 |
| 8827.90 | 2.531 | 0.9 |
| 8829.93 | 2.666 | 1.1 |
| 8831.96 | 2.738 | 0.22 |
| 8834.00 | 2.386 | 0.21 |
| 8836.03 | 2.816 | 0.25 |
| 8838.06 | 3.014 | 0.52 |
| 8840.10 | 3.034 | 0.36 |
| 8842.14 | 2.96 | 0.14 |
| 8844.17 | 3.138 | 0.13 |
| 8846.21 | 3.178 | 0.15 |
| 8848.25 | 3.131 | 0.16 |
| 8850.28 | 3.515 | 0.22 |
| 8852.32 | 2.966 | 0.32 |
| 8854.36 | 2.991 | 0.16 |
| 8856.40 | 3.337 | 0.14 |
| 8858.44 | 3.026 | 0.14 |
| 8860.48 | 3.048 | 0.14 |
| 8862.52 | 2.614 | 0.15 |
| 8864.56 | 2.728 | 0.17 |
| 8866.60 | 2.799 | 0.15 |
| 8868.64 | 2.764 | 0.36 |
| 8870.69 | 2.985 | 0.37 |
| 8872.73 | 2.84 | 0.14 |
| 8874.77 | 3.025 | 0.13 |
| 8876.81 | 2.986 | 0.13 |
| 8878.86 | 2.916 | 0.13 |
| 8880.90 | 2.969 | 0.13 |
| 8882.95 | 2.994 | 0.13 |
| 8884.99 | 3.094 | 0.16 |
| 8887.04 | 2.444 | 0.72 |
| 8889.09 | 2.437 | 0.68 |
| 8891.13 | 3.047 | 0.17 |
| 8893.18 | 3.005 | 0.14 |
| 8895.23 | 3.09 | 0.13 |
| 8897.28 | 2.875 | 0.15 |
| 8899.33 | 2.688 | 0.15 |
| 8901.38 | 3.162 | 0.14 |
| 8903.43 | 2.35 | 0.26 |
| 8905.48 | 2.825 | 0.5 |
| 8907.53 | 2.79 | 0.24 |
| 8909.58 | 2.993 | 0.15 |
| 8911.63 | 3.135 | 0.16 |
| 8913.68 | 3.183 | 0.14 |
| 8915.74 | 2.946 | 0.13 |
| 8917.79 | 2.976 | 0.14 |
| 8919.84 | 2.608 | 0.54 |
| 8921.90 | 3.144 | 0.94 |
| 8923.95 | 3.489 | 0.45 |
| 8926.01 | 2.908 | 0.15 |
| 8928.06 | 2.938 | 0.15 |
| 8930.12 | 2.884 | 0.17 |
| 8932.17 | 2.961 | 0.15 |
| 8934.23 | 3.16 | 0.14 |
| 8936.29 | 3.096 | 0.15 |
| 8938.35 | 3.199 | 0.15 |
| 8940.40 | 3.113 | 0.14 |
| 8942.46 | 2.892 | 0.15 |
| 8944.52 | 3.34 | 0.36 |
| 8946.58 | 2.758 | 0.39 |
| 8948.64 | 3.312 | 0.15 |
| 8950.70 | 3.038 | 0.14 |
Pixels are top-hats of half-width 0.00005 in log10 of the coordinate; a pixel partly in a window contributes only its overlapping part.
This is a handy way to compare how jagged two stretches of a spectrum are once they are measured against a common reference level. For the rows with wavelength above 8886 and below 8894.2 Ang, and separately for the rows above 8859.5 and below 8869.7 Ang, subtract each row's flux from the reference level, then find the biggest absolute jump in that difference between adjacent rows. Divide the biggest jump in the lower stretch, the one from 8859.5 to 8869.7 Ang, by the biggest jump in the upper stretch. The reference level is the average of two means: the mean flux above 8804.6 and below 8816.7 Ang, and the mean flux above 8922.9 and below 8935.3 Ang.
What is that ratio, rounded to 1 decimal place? 0.7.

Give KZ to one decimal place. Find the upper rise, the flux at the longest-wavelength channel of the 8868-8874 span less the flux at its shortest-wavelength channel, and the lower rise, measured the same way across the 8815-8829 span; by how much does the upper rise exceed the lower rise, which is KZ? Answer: 0.8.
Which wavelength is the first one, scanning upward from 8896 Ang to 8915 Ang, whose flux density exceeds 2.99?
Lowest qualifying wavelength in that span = 8901.38 Ang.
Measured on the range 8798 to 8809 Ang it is 8799.48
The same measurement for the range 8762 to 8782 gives 8769.14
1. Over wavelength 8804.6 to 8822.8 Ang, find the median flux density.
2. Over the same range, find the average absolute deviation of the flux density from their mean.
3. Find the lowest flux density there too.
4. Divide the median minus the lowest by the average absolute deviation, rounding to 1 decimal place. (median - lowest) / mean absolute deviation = 1.0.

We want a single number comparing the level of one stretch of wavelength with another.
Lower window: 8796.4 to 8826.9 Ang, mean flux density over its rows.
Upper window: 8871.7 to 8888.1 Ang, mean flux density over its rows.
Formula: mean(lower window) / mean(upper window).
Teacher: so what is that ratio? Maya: 1.08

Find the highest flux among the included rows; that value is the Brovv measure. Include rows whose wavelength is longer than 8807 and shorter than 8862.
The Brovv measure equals 3.515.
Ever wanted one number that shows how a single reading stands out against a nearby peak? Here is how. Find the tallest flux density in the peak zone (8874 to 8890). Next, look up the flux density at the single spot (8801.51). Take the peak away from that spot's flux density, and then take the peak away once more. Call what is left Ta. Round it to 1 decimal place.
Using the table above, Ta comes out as -2.8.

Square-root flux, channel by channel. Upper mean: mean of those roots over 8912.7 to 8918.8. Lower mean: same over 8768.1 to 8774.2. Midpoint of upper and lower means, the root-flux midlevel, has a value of 1.78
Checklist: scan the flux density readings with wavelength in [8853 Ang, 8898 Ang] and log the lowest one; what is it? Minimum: 2.437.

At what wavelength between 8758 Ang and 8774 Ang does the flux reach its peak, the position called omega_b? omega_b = 8769.14 Ang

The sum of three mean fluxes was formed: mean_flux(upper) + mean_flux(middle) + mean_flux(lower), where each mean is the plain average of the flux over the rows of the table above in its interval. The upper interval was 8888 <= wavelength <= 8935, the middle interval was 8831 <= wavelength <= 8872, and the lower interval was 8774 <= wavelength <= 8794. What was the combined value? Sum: 8.78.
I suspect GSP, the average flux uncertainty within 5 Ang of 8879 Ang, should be 0.13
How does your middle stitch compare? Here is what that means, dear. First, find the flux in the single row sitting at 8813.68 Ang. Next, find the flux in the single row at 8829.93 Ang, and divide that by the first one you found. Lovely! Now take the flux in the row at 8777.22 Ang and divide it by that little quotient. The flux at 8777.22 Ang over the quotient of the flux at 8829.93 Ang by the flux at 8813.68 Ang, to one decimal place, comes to 3.5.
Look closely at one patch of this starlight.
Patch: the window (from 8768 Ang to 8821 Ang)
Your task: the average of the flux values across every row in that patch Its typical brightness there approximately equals 3.06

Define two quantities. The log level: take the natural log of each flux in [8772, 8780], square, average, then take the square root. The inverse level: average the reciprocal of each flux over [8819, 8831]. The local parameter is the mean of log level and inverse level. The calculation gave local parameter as 0.698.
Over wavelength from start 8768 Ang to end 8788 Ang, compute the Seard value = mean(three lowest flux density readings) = 2.63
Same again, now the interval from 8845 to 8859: 2.99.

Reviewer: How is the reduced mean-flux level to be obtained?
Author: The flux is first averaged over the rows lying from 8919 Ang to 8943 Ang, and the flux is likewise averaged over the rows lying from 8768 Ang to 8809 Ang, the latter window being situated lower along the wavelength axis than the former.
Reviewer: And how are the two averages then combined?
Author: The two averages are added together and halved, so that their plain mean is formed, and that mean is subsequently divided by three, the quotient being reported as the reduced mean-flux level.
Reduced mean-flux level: 1.01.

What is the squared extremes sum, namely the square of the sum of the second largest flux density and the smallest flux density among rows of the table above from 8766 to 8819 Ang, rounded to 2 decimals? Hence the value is 33.55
